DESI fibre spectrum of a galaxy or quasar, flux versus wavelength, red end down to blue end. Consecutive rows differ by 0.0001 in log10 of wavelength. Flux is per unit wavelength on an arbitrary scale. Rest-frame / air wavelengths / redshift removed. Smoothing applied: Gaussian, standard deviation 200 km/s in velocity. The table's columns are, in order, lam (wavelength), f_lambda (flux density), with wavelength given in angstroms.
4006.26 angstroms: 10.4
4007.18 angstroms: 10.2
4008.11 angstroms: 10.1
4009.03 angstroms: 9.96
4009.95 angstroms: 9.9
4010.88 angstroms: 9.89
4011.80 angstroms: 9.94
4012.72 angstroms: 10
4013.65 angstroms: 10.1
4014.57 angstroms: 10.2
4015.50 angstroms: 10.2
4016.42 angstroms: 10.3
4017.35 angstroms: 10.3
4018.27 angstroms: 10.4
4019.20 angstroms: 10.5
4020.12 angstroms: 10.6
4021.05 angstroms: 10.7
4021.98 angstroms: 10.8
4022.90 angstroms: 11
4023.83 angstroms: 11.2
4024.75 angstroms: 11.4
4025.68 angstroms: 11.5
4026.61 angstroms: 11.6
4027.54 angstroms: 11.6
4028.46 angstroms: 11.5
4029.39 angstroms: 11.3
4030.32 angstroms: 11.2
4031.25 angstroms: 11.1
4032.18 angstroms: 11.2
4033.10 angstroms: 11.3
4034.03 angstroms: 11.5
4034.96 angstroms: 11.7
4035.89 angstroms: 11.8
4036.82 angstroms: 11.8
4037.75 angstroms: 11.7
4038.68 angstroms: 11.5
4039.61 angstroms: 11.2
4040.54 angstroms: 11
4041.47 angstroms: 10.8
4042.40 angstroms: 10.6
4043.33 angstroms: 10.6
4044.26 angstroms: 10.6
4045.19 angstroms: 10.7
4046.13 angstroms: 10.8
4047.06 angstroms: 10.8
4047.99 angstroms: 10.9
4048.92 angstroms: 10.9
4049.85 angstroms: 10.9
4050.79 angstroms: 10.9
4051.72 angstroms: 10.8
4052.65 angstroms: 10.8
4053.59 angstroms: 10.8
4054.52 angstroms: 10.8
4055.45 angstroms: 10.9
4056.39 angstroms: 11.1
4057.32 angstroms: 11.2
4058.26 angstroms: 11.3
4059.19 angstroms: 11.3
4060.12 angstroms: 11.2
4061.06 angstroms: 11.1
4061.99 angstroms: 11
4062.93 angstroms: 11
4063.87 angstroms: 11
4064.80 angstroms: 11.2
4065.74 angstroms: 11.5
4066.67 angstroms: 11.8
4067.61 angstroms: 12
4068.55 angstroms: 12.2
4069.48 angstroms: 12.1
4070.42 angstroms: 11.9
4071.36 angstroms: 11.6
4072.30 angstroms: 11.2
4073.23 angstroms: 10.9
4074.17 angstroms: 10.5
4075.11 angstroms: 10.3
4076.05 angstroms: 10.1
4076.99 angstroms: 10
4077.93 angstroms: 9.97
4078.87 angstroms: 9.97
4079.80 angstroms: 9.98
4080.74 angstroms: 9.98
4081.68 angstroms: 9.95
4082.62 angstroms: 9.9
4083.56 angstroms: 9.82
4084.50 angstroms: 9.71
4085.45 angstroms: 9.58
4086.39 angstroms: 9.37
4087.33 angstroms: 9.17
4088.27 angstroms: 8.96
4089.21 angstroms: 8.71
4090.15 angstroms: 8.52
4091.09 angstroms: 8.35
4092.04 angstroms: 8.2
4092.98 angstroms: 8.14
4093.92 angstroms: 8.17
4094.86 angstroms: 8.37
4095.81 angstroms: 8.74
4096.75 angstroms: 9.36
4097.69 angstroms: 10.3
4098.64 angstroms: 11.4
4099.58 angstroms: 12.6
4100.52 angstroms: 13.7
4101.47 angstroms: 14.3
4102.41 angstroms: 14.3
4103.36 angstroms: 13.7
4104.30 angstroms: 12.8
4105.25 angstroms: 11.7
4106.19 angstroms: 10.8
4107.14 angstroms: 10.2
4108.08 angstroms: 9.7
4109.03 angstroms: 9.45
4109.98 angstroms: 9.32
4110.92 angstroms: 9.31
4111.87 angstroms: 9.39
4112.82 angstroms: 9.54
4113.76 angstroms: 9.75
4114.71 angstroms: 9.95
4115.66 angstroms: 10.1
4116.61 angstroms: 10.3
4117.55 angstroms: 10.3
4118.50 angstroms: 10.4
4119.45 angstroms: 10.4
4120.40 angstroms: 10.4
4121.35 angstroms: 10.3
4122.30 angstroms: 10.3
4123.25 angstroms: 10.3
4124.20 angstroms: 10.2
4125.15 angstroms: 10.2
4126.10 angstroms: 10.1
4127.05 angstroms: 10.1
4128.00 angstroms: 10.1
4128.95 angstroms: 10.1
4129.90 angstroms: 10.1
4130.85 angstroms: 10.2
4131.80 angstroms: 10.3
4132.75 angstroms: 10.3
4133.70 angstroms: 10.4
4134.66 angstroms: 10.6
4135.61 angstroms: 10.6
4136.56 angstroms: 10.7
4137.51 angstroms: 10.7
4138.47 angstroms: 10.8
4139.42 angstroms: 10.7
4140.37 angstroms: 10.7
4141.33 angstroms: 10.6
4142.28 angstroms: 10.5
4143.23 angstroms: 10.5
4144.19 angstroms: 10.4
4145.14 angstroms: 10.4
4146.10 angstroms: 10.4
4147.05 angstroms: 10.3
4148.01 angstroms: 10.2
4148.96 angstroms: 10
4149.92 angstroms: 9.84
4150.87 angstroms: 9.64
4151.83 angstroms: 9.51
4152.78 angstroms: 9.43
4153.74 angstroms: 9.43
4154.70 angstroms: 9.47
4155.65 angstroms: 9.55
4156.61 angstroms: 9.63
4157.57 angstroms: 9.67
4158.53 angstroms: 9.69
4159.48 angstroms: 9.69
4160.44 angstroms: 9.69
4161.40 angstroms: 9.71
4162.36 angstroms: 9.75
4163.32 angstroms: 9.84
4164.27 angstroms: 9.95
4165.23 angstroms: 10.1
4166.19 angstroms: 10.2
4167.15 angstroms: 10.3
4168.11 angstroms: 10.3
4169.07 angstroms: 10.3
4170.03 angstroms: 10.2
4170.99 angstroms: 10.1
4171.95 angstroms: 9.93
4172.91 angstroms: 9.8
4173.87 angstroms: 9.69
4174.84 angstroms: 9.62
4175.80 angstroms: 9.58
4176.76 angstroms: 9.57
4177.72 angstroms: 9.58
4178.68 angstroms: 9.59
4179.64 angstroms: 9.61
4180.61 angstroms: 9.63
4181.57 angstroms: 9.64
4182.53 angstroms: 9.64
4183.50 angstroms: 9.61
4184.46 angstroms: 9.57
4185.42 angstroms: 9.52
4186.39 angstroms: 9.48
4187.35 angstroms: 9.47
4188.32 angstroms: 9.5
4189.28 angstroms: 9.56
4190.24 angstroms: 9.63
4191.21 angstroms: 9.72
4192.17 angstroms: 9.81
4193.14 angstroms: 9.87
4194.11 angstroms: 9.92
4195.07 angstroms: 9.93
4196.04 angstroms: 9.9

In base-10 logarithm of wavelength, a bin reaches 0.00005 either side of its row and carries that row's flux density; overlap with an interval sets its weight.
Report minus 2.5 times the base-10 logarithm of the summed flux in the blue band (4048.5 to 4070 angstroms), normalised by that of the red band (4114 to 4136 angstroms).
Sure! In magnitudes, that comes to -0.096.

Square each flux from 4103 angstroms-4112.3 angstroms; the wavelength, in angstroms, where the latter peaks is 4103.36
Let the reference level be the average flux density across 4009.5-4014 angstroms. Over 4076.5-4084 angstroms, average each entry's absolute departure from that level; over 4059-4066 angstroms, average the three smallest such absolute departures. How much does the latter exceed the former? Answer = 1.0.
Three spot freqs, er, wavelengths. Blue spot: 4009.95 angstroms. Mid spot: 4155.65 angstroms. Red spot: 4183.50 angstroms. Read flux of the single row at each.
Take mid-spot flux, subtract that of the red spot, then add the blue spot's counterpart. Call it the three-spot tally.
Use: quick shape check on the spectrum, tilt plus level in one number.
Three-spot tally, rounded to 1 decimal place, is 9.8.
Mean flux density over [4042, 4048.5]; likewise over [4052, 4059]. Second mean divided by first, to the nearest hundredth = 1.03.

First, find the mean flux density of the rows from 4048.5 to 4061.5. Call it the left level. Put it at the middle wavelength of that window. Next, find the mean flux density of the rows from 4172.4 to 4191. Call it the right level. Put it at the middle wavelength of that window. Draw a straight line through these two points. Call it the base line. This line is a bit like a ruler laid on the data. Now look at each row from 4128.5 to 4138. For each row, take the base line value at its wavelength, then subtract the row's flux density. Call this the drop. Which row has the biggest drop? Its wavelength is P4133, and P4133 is 4128.95 angstroms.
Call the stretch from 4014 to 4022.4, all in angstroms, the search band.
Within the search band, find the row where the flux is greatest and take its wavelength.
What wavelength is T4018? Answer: 4021.98 angstroms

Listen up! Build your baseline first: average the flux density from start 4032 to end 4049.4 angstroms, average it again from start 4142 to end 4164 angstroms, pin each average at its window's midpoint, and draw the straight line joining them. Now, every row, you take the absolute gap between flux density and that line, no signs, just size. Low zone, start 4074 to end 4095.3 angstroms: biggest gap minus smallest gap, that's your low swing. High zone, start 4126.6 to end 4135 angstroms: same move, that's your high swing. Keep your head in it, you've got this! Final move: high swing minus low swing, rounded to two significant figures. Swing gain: -1.7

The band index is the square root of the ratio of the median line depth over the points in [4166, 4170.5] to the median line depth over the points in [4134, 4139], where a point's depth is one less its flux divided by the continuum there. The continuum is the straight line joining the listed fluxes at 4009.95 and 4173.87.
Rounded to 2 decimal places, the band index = 0.79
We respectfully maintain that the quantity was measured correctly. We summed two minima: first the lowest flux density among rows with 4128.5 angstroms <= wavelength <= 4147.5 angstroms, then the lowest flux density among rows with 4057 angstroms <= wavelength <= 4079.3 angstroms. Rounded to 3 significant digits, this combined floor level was 20.1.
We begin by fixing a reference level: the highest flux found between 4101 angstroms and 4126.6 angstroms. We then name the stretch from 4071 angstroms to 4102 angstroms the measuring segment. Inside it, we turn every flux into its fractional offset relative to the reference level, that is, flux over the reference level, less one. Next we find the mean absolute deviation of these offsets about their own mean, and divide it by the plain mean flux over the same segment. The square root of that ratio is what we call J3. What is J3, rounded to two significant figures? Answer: 0.085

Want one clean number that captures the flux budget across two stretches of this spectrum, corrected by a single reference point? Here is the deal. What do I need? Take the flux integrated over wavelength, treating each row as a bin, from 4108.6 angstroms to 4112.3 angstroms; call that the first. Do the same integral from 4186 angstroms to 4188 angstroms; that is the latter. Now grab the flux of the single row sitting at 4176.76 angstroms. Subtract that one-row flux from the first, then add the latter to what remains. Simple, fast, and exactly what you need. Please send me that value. 44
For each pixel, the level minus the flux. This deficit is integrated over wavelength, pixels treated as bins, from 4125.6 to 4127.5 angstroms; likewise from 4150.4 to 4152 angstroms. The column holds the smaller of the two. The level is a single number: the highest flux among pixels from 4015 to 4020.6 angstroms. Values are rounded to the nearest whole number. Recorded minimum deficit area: 1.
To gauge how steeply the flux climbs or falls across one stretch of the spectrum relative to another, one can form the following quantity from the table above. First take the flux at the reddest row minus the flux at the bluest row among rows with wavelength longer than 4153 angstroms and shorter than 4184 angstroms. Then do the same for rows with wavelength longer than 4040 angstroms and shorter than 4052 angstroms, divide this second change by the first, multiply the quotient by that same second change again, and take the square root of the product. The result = 0.47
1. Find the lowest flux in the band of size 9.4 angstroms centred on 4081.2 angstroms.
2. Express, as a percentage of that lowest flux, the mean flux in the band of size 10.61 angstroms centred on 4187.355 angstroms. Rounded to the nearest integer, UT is 100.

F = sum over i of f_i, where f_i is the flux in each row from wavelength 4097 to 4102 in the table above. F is 62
